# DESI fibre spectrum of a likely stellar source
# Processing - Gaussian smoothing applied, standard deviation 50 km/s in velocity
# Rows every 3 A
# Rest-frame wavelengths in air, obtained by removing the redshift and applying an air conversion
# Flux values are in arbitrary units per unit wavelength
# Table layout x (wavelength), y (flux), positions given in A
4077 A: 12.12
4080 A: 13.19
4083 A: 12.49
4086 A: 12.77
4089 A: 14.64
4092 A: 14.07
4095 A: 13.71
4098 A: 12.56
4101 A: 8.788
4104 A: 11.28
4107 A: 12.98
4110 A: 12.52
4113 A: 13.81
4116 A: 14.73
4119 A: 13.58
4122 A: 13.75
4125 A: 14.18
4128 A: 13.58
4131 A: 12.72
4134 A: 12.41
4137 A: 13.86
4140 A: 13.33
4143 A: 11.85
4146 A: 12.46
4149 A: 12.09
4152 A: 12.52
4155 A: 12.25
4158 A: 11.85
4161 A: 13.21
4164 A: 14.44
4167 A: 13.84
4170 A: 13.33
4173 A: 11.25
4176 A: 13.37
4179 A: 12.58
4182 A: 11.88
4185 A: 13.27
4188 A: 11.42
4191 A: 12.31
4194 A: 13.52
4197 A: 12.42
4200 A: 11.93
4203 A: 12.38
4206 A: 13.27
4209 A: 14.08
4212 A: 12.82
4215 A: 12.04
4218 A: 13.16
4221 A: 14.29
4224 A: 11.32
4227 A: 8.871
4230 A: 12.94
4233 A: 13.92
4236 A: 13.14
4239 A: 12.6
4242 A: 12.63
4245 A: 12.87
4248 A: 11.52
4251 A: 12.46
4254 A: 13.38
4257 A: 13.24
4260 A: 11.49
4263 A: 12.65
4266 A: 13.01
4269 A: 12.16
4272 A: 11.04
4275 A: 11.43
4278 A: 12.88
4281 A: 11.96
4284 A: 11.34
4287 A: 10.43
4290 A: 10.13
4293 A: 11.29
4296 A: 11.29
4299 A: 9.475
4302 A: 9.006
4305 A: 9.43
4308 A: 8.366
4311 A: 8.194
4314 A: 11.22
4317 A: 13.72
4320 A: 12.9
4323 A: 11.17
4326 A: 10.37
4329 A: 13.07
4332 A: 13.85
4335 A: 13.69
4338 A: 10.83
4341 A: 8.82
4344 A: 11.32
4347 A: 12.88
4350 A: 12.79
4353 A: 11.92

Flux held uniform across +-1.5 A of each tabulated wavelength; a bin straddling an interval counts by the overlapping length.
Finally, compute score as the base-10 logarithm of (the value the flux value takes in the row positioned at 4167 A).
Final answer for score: 1.141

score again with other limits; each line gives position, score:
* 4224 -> 1.054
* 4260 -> 1.060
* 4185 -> 1.123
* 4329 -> 1.116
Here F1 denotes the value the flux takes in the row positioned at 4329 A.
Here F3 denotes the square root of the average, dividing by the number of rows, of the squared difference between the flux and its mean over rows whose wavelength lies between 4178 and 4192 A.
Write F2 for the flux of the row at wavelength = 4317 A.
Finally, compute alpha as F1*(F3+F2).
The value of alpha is 188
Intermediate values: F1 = 13.07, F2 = 13.72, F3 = 0.63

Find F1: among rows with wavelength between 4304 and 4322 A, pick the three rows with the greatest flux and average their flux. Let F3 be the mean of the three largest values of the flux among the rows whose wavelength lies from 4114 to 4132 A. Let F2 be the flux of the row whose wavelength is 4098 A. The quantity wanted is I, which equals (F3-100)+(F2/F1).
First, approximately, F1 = 12.6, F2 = 12.56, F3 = 14.2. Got -84.8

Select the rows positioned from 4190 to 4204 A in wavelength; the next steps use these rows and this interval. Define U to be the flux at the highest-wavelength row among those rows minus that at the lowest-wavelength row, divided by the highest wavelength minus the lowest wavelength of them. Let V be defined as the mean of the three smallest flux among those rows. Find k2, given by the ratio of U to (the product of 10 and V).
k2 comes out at 0.0000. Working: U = 0.01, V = 12.2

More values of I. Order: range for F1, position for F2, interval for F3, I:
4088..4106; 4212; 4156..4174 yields -85.2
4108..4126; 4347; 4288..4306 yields -88.2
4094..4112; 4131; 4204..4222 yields -85.1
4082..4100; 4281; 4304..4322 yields -86.5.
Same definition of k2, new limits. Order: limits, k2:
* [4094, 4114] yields 0.0001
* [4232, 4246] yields -0.0007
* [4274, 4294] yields -0.0001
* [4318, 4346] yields -0.0007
